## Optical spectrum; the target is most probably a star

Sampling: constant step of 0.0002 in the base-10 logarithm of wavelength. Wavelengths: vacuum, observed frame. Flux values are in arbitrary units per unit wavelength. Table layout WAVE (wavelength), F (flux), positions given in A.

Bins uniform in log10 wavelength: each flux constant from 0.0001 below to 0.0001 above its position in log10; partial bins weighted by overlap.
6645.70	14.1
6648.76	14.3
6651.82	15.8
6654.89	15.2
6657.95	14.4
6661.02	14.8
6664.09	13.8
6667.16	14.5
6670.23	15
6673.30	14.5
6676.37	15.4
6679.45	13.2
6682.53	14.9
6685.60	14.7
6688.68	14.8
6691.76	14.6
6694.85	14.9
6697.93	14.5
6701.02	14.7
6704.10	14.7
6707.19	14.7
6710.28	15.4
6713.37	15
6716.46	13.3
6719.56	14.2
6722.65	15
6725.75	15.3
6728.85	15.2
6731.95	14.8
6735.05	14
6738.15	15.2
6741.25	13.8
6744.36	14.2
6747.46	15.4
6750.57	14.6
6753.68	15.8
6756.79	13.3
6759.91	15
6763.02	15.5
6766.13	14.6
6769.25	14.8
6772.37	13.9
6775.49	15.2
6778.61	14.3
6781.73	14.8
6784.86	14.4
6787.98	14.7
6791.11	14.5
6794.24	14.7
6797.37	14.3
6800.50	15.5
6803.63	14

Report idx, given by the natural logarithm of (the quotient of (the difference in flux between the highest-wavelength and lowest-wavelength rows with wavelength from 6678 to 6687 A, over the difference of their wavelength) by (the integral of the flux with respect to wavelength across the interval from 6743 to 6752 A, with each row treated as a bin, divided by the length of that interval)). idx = -4.1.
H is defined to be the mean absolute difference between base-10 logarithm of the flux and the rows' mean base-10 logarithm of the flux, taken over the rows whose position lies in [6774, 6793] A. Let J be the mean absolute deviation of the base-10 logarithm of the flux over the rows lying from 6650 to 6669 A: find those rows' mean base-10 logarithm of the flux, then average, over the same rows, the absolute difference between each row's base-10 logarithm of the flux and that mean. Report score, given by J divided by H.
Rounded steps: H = 0.007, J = 0.0152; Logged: 2.1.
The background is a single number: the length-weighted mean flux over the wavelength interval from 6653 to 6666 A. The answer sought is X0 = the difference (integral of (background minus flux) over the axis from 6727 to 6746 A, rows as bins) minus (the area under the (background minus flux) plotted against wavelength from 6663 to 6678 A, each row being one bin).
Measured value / 2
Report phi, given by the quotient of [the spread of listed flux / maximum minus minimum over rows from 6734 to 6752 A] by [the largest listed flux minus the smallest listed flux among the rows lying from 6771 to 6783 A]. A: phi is 1.2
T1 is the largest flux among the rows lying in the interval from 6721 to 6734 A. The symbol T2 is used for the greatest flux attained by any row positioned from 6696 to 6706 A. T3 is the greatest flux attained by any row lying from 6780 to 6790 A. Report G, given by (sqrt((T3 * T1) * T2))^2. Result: 3329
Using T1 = 15.3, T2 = 14.7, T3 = 14.8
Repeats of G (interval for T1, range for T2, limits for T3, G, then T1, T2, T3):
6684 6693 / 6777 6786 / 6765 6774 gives 3242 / 14.8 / 14.8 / 14.8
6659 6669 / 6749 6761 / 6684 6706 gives 3484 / 14.8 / 15.8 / 14.9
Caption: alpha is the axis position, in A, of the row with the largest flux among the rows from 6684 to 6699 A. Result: 6694.85 A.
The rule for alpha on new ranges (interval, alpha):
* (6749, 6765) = 6753.68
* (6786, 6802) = 6800.50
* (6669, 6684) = 6676.37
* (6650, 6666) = 6651.82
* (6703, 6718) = 6710.28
